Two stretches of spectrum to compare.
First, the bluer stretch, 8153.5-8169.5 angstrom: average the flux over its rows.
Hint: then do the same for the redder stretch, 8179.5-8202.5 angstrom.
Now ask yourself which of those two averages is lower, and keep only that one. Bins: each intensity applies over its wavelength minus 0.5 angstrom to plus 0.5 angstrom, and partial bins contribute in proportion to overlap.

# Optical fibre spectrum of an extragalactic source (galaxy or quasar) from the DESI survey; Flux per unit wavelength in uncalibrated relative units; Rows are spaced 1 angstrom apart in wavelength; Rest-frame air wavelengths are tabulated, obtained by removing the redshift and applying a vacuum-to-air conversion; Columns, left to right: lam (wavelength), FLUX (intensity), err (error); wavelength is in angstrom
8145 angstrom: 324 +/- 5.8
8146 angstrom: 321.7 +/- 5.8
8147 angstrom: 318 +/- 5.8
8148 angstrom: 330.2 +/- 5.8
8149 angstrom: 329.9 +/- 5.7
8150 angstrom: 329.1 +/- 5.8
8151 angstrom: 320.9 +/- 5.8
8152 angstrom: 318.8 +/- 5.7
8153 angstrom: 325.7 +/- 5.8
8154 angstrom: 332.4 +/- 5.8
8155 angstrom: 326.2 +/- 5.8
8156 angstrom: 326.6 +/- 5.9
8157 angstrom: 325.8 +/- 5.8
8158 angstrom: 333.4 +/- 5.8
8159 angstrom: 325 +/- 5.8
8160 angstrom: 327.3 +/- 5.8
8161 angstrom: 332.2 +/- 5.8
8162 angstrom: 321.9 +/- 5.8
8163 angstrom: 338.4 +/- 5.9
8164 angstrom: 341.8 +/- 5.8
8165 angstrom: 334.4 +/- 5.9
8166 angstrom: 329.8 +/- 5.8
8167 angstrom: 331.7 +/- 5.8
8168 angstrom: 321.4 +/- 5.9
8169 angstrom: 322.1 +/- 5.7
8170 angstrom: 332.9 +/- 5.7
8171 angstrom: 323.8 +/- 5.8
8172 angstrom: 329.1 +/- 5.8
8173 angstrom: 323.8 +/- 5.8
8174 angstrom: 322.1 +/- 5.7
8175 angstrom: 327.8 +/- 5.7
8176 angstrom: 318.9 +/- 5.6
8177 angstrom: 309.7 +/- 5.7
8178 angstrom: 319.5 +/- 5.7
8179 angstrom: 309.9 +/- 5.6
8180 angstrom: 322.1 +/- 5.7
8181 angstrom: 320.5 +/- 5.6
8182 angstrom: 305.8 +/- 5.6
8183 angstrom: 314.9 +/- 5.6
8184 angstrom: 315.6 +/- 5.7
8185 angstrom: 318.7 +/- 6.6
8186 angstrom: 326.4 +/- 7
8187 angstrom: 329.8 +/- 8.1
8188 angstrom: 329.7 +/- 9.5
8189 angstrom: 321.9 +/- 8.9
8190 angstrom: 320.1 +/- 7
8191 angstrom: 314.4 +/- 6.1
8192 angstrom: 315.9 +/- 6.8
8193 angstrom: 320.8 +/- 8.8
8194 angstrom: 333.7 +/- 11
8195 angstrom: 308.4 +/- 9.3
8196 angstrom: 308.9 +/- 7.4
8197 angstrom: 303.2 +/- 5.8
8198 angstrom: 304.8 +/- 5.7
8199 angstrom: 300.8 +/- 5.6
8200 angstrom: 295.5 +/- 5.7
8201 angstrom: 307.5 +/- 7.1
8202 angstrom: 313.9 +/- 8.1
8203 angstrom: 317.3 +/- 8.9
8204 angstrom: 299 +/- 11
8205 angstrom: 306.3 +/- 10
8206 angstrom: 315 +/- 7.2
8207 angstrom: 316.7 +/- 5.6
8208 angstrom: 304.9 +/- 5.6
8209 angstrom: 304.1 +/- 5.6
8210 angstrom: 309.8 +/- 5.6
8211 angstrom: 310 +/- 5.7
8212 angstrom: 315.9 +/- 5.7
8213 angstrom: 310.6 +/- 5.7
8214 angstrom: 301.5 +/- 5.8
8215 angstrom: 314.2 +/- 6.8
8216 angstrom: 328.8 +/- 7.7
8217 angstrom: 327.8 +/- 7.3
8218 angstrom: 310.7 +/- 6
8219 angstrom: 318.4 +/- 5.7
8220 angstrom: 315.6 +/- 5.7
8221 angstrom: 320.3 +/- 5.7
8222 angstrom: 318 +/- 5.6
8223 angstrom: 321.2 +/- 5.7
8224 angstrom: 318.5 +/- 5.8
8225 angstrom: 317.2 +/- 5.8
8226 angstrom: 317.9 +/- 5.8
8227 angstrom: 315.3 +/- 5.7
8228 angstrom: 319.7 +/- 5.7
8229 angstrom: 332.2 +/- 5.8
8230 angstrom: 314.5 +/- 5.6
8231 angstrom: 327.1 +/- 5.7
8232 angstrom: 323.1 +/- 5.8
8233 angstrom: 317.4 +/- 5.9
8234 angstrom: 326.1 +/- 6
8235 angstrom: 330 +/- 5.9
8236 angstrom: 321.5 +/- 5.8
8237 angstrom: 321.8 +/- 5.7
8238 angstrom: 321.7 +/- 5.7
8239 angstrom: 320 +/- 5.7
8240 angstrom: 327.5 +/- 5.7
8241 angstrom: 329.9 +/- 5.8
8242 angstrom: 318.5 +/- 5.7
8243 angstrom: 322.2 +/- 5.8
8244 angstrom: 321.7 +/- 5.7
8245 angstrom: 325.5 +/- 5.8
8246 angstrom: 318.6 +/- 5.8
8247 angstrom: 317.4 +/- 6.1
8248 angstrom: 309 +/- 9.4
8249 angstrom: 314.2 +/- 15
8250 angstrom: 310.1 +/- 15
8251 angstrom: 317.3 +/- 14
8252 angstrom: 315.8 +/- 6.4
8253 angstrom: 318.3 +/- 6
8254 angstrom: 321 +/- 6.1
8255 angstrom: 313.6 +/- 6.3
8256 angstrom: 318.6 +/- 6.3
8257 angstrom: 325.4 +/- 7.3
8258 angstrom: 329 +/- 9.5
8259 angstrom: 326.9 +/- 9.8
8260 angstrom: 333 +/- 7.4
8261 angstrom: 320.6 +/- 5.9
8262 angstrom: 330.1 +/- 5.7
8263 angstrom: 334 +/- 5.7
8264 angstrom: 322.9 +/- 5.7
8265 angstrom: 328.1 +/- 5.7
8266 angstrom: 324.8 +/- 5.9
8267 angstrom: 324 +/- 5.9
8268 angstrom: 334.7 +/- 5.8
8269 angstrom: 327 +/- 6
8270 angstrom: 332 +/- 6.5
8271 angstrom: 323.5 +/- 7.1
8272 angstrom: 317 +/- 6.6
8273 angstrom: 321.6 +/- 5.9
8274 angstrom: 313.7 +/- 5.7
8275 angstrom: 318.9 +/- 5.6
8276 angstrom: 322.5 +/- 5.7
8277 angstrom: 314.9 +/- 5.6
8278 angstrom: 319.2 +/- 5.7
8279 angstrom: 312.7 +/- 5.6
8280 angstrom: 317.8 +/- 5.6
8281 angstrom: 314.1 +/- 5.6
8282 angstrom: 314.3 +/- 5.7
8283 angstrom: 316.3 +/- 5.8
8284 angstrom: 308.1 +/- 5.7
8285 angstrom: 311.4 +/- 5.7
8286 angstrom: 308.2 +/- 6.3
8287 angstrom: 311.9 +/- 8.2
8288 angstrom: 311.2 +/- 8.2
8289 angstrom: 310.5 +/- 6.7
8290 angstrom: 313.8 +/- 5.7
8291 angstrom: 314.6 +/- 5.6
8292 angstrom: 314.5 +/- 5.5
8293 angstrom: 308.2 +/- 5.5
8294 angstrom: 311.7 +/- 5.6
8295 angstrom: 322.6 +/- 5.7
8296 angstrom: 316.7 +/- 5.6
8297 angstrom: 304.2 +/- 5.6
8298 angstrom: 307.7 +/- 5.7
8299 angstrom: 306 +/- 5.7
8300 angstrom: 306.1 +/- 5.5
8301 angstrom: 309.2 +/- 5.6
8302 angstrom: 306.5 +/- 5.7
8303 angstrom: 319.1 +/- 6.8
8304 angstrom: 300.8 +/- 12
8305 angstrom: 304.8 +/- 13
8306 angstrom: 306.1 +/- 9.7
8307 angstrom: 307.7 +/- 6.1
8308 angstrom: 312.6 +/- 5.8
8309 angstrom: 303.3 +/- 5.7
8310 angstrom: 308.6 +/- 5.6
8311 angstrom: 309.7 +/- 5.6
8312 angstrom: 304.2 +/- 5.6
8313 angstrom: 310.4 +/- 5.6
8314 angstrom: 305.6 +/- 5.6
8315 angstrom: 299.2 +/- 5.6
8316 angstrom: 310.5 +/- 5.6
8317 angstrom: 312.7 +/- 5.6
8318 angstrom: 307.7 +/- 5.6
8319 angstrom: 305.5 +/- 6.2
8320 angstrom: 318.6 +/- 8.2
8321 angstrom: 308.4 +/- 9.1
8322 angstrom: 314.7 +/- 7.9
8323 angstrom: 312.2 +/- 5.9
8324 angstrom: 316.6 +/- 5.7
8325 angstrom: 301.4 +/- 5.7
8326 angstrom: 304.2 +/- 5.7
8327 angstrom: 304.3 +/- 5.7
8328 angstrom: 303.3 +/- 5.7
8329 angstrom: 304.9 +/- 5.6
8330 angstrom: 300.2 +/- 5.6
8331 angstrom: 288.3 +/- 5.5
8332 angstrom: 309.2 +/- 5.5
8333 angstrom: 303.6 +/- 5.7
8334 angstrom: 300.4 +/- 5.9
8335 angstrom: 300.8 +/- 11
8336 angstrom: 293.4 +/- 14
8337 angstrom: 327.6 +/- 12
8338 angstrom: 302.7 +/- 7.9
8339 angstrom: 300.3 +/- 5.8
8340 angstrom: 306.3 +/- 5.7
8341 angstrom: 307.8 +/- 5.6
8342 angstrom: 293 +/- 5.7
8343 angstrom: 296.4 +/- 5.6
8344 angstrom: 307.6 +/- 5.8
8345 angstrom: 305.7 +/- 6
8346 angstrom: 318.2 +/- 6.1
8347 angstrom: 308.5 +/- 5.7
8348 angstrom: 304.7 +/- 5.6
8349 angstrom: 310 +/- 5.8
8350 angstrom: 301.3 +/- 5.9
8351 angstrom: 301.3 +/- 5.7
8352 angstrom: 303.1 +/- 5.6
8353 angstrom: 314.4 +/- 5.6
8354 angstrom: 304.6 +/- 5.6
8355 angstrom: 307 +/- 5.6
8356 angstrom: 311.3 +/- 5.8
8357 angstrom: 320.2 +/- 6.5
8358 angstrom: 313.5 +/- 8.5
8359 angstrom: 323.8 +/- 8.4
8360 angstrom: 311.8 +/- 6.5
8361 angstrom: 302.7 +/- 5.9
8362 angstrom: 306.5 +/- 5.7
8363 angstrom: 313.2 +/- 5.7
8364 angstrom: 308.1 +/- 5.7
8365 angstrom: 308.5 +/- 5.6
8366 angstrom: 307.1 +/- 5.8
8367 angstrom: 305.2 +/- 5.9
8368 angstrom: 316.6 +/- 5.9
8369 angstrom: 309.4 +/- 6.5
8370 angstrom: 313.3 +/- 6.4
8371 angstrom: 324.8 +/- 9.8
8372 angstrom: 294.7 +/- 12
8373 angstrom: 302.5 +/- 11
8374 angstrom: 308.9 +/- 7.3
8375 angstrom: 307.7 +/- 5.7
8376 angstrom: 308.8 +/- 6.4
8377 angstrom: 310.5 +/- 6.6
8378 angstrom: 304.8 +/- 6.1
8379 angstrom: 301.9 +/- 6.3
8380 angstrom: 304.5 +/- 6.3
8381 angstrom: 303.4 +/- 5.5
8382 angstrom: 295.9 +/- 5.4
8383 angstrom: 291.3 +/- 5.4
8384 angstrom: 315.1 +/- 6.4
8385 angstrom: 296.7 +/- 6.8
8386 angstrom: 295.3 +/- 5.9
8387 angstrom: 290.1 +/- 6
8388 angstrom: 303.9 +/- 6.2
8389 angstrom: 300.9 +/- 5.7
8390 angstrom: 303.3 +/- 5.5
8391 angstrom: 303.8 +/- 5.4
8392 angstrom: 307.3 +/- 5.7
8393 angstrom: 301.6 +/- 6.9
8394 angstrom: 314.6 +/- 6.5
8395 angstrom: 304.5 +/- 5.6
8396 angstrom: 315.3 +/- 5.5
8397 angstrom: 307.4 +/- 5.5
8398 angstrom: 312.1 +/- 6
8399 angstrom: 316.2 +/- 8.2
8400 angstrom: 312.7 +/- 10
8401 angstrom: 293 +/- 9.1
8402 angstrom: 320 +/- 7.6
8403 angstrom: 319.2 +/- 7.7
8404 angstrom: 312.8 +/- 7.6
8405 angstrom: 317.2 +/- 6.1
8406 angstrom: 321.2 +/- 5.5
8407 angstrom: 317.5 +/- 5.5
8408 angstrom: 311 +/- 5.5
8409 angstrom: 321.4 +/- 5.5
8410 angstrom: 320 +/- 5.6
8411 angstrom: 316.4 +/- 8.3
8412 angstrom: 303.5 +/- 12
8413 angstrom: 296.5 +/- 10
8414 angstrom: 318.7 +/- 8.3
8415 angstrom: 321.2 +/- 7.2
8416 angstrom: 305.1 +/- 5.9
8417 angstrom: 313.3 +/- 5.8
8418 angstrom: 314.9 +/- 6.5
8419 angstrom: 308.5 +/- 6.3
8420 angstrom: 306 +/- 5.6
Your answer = 315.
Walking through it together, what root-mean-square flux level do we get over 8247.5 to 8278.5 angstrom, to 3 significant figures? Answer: 322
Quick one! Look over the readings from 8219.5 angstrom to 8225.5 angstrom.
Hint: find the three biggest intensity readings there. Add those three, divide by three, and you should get 320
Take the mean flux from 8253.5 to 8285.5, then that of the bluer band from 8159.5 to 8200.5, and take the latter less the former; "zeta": -1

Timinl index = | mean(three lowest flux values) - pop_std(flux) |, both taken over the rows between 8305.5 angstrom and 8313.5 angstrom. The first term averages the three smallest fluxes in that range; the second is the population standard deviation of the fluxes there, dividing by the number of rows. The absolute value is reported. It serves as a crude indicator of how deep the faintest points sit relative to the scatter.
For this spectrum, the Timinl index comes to 302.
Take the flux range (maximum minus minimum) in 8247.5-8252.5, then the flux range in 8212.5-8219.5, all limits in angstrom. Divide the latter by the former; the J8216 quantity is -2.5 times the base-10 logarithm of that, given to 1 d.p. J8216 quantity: -1.3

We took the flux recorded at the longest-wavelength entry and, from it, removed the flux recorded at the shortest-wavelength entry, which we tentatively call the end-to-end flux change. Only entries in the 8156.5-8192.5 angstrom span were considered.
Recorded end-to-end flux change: -10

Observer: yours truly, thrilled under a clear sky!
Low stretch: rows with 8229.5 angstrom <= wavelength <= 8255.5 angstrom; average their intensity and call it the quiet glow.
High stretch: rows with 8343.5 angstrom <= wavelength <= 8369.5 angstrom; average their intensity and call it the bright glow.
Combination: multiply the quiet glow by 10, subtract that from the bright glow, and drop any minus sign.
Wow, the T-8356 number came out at 2892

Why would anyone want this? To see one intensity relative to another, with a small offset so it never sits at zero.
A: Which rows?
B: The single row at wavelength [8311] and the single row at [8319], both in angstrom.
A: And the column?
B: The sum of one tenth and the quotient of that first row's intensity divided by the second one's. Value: 1.11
